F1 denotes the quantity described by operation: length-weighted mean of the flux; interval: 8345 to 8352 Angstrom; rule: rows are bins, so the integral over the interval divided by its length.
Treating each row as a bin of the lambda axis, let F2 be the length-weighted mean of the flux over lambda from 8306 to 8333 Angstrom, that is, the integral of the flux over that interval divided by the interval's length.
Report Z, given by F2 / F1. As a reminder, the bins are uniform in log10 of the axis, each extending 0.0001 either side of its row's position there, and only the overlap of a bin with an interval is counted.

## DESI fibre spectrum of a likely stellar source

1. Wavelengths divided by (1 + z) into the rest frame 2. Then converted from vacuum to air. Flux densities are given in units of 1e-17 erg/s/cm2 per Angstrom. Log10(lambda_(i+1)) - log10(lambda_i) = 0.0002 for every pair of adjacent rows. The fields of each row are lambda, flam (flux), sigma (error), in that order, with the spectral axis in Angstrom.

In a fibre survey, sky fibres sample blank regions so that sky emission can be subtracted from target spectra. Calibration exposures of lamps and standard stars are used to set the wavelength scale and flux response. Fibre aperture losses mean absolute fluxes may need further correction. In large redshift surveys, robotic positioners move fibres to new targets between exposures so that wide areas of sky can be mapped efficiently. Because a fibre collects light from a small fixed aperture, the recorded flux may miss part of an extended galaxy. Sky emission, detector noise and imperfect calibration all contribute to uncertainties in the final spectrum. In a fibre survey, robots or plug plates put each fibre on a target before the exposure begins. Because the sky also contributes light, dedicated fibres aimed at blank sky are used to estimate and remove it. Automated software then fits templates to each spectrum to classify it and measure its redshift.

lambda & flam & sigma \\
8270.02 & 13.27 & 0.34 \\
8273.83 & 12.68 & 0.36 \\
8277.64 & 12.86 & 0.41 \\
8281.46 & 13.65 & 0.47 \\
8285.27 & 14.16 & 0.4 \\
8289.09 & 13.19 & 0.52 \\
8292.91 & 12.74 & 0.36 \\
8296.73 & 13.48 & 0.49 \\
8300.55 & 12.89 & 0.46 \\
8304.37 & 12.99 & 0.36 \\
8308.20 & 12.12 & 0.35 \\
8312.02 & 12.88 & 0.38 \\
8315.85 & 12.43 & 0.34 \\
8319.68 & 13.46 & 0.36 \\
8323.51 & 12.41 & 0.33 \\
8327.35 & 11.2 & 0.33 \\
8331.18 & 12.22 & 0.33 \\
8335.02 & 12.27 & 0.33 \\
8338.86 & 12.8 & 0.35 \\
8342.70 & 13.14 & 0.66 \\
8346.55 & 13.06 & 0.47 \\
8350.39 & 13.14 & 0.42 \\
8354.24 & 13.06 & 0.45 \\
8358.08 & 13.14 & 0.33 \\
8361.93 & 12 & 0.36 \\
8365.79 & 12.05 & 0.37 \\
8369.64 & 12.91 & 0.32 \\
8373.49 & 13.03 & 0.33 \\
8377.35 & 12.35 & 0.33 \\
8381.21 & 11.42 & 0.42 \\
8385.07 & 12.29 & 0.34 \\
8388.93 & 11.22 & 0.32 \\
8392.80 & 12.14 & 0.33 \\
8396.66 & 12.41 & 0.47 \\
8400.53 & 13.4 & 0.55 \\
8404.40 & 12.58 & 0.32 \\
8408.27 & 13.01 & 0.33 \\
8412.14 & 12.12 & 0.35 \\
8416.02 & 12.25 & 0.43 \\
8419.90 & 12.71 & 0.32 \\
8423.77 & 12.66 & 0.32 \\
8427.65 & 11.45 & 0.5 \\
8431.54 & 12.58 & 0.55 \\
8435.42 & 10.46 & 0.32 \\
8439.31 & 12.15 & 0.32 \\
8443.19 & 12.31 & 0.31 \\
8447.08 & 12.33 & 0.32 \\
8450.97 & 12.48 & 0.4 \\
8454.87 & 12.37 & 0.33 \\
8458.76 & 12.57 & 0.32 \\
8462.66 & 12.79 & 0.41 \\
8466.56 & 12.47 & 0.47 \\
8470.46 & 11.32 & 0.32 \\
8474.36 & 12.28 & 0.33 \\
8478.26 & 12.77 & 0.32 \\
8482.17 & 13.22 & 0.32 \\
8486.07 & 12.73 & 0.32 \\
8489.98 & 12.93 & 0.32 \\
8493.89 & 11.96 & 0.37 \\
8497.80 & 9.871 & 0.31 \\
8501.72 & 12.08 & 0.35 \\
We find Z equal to 0.95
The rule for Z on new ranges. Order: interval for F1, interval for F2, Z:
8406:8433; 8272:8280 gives 1.03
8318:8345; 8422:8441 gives 0.95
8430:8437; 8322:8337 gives 1.04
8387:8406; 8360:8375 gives 1.01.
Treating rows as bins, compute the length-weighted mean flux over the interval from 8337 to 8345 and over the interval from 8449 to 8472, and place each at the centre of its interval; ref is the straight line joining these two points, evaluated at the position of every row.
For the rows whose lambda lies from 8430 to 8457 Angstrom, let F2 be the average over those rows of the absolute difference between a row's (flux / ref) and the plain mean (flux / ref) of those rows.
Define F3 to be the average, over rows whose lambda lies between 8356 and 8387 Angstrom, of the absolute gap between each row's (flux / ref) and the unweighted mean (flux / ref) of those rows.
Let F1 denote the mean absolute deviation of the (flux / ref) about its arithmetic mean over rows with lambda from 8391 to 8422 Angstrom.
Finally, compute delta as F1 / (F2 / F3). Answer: 0.026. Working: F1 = 0.0284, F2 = 0.038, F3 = 0.035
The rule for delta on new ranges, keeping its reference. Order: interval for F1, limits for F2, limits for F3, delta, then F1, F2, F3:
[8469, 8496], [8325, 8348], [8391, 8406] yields 0.030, 0.0433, 0.045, 0.031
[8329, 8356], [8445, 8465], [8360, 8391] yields 0.082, 0.0279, 0.013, 0.038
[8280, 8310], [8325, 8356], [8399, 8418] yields 0.024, 0.0328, 0.044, 0.033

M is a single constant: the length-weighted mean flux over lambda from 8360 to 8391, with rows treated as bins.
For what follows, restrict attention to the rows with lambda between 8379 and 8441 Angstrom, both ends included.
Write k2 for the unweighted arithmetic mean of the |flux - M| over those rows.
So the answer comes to 0.54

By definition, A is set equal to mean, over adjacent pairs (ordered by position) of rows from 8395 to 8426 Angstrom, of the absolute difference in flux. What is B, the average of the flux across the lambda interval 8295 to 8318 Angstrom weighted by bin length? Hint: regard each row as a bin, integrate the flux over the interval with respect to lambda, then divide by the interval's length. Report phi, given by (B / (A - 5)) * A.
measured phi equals -1.55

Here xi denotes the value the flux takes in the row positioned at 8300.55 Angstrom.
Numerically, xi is 12.89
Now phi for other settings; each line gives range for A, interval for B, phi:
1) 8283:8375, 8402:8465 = -1.52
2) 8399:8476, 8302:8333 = -1.84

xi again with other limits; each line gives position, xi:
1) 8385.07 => 12.29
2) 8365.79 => 12.05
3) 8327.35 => 11.2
